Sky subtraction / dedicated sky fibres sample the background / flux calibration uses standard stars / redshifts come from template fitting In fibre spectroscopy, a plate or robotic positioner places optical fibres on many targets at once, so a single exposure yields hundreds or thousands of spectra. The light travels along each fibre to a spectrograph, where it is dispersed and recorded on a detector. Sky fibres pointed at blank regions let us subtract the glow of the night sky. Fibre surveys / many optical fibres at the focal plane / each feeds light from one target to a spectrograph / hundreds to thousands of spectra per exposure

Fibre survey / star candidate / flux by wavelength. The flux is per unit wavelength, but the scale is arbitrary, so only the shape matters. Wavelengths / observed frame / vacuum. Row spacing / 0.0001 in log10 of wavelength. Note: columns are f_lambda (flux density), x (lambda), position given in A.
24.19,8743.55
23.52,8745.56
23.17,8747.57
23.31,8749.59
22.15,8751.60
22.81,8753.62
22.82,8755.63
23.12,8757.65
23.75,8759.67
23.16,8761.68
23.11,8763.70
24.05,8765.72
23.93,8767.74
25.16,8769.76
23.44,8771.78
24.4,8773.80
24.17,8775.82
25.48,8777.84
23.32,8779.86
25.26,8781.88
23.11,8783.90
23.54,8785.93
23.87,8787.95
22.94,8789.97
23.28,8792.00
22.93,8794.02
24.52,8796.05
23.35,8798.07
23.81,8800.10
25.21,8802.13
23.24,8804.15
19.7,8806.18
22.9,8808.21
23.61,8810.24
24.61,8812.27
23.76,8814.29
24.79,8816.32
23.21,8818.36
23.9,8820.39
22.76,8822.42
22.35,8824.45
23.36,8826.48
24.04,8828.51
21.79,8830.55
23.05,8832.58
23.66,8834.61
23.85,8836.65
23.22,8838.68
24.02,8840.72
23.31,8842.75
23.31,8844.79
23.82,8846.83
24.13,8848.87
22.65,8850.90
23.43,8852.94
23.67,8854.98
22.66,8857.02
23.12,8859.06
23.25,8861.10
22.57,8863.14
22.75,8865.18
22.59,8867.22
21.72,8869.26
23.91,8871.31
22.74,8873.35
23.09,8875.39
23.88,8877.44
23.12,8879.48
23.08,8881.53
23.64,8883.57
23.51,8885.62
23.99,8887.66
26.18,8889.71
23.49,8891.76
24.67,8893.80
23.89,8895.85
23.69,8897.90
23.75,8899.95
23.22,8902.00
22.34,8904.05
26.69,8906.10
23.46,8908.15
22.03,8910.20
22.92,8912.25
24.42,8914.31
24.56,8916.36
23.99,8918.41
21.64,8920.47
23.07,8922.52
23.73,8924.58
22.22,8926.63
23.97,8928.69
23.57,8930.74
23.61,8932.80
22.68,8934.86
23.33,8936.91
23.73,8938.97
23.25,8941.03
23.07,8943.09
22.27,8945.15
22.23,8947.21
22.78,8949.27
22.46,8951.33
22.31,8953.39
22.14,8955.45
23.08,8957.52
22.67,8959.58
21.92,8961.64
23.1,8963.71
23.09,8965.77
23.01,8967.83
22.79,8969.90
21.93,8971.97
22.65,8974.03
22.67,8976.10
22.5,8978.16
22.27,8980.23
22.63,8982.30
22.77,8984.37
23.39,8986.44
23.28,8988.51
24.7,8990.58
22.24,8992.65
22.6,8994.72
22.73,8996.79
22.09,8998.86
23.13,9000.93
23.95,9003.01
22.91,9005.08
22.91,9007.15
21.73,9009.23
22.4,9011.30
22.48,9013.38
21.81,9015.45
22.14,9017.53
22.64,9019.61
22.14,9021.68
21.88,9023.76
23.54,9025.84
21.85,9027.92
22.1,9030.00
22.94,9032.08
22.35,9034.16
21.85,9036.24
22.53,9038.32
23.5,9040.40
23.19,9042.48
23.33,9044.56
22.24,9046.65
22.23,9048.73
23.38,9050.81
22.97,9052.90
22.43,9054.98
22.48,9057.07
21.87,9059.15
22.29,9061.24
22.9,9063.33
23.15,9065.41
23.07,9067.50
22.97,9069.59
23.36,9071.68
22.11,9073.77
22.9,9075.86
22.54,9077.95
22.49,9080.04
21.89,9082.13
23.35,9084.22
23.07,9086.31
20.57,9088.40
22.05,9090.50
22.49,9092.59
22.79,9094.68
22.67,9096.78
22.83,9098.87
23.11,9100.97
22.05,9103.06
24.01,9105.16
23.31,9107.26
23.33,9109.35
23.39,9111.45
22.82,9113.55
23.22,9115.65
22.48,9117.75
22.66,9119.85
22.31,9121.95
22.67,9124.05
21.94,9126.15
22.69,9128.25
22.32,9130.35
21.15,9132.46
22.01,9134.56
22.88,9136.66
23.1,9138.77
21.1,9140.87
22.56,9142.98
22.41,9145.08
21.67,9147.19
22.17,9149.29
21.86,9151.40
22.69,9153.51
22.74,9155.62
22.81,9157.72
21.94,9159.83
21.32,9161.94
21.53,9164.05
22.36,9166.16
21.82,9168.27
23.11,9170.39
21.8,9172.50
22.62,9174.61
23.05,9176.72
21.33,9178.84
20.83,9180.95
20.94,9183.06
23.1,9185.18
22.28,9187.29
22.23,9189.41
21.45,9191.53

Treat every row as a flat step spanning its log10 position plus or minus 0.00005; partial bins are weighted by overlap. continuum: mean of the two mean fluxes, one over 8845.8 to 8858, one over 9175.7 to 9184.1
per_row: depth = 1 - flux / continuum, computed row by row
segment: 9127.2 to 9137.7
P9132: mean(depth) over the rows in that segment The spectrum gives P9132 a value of 0.011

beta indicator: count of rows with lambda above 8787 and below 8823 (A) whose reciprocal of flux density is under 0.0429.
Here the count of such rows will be 10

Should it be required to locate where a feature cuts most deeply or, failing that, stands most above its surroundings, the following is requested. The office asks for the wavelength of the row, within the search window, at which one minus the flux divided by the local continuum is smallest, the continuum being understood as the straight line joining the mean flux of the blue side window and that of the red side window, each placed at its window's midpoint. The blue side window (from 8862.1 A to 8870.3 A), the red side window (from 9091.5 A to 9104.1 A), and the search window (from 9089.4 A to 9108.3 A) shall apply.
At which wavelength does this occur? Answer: 9105.16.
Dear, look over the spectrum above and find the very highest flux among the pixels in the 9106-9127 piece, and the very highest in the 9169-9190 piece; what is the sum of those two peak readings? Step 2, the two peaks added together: 46.5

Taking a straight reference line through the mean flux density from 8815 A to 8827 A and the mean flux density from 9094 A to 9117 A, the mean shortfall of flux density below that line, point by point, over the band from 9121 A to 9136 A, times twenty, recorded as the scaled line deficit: 17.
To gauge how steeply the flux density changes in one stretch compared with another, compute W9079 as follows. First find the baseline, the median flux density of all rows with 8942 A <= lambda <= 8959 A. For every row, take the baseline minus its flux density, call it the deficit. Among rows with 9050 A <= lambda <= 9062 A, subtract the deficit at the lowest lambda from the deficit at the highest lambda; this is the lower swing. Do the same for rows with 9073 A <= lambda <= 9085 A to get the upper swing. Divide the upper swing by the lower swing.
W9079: -1.1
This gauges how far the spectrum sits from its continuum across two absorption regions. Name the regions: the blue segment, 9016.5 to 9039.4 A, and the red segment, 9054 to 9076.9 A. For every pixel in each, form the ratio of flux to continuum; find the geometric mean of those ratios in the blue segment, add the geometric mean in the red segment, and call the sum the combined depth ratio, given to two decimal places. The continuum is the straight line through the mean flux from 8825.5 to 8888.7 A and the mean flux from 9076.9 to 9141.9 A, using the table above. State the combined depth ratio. 1.98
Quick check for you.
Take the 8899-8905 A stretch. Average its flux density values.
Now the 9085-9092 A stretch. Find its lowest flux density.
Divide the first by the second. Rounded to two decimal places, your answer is 1.12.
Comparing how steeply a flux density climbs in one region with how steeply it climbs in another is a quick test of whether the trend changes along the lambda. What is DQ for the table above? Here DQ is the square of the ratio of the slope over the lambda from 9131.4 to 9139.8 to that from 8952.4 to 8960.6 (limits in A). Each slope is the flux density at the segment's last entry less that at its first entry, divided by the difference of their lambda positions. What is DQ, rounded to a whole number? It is 28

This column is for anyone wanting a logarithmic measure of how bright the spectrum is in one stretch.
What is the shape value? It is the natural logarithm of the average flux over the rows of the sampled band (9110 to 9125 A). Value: 3.13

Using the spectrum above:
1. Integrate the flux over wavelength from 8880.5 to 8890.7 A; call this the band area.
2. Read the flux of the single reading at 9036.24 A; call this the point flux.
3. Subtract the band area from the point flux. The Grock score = -224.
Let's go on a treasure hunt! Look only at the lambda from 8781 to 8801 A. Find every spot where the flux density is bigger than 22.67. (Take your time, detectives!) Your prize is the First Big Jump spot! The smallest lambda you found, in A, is 8781.88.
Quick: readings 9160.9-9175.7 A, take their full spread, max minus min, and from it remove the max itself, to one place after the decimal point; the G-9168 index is -21.3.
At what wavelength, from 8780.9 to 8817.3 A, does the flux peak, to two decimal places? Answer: 8781.88 A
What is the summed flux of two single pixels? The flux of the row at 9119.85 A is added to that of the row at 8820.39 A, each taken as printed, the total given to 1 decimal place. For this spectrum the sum 46.6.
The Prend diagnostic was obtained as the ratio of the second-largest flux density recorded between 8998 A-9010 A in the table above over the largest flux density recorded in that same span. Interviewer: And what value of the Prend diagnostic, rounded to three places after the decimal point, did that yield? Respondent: 0.966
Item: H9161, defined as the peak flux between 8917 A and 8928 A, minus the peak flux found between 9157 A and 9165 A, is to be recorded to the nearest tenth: 1.2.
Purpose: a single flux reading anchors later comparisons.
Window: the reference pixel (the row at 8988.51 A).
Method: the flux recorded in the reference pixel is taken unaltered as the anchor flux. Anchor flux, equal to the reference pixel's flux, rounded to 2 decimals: 23.28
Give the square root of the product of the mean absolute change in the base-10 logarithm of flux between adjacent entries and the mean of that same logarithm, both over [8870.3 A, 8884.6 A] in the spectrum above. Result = 0.125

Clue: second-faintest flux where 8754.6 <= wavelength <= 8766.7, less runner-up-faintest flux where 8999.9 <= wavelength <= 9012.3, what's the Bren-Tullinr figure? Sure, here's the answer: 0.71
